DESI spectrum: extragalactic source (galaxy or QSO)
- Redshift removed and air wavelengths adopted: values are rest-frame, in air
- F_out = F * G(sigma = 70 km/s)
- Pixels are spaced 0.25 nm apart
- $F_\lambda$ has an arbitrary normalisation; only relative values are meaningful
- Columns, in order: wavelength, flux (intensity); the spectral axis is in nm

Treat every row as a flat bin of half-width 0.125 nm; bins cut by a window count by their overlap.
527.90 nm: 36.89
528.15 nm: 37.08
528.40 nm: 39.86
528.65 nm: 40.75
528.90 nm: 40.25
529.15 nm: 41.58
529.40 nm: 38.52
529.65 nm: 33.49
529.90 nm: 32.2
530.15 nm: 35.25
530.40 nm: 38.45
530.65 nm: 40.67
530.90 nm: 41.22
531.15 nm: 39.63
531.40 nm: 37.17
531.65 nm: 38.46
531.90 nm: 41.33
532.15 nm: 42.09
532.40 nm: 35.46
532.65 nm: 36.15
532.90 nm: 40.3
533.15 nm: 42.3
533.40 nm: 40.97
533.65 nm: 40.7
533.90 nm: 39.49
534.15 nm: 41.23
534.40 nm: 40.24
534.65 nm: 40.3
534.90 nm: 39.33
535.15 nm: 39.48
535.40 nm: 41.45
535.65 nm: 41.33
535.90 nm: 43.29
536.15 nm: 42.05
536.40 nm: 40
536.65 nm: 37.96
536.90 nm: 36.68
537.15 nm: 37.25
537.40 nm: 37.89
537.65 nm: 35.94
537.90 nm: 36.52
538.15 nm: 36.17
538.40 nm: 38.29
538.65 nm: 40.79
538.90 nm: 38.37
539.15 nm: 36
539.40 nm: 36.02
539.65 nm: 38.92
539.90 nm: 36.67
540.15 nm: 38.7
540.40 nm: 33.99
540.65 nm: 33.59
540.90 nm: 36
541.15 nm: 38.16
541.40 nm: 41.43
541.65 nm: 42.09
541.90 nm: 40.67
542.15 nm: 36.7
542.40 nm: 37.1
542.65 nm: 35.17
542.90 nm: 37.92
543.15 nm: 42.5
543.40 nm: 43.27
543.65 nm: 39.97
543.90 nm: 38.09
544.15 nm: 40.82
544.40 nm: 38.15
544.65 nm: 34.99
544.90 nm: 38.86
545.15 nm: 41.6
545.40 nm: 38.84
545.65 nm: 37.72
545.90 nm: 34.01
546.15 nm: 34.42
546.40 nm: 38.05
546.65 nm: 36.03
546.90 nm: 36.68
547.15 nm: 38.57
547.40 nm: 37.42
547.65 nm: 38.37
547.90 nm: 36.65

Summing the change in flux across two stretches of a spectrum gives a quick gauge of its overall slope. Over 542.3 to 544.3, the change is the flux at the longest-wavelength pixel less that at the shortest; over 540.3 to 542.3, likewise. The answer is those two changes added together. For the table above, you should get 6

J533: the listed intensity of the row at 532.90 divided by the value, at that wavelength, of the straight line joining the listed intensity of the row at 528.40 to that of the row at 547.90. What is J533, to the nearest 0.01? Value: 1.03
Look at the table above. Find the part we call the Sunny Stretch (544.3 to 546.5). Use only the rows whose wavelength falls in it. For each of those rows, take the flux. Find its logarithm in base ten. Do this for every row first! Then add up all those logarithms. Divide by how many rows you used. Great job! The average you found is 1.572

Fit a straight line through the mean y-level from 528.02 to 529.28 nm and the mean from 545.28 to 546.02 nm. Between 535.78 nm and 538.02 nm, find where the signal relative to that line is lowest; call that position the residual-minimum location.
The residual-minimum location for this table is 537.65 nm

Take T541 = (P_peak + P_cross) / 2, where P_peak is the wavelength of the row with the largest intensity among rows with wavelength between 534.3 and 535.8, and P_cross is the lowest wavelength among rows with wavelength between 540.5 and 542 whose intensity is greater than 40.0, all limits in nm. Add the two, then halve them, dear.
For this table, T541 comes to 538.40 nm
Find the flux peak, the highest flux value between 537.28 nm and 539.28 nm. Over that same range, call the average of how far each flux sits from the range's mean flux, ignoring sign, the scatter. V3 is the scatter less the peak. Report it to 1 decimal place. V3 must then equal -39.5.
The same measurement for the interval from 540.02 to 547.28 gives -41.2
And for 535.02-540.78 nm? -41.3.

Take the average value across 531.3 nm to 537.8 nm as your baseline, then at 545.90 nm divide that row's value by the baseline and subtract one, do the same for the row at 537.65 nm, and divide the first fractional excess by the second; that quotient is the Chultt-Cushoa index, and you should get 1.5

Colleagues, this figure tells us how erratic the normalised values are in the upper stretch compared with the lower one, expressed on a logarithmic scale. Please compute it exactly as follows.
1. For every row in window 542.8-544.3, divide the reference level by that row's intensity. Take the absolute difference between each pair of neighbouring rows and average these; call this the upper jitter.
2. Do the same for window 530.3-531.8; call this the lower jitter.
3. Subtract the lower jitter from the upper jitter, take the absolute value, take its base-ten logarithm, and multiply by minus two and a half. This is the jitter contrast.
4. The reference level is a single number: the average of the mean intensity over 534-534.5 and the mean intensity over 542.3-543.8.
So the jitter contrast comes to 4.1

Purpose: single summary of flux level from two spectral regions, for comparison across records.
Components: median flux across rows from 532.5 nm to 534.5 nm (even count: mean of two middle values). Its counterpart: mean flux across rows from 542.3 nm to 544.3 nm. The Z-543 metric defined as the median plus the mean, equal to 79.9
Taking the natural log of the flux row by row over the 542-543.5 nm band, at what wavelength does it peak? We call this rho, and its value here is 543.40 nm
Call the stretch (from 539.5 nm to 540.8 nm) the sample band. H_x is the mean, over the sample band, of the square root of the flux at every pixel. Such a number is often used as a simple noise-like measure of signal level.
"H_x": 6.03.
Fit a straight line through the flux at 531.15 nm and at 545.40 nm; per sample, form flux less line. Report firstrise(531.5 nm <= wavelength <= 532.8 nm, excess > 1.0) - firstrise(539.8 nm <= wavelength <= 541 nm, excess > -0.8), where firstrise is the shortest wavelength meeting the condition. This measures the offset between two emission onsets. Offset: -8.25 nm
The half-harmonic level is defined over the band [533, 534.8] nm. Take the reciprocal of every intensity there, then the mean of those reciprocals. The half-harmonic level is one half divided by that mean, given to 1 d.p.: 20.4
